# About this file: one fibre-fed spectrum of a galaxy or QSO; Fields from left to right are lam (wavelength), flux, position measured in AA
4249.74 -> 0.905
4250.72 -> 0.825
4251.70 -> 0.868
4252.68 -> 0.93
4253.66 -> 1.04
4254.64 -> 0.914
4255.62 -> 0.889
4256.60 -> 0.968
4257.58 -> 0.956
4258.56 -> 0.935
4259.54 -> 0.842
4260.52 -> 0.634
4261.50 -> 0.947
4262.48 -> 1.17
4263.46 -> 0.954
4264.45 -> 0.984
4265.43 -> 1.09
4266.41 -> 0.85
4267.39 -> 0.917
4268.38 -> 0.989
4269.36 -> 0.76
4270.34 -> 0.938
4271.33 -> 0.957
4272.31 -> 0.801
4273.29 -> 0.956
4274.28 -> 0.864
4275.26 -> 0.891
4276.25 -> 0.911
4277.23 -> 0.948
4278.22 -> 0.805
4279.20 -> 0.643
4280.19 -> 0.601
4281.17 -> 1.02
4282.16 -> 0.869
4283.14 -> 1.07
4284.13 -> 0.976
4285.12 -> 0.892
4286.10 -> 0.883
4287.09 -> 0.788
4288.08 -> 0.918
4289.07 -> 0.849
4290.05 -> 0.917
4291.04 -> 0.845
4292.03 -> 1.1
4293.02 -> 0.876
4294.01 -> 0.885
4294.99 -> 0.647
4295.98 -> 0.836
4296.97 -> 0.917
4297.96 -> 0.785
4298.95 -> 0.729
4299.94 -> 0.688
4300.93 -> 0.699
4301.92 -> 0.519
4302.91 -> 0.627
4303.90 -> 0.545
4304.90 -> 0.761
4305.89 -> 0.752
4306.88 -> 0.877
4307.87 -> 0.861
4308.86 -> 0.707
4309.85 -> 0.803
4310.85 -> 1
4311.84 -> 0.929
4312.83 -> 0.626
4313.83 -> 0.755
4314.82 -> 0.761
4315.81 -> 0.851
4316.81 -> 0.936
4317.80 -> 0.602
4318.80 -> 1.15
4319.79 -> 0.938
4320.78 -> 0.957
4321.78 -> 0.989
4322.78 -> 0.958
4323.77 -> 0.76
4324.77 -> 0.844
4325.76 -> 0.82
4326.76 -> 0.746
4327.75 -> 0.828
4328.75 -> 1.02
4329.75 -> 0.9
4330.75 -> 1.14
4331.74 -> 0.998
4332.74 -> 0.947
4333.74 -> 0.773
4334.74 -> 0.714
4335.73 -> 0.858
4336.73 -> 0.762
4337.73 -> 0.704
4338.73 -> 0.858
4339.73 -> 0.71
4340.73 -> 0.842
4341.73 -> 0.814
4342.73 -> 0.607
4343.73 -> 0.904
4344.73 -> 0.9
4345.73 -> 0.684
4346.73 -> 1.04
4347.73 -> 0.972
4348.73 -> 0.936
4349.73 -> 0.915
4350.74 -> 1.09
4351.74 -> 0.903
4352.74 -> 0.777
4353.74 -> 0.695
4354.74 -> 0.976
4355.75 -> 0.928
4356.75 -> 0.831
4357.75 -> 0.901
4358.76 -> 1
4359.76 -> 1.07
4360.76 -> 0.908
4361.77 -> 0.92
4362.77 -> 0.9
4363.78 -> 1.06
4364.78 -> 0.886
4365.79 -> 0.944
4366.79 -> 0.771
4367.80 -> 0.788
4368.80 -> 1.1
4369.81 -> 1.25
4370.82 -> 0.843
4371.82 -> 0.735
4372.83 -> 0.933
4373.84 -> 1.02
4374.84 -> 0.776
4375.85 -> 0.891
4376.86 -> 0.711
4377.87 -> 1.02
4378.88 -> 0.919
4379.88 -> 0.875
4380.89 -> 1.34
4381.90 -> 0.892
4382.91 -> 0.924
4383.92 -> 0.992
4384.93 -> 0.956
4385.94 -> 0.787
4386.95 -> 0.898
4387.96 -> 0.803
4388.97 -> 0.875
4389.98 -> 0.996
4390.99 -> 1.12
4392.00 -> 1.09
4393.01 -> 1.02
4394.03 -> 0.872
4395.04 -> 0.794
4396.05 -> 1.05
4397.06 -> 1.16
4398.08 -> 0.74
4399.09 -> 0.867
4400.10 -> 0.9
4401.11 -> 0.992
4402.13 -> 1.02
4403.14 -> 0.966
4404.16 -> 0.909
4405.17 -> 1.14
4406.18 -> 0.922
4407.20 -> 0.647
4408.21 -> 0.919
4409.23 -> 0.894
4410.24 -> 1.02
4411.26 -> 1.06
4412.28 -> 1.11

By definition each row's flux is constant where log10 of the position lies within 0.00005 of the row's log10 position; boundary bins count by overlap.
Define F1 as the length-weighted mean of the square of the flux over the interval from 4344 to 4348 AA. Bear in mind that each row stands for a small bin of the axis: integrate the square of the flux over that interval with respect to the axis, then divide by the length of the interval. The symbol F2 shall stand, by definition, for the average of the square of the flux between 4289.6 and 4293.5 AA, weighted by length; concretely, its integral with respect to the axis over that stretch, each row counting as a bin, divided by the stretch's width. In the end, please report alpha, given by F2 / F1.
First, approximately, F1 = 0.82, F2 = 0.88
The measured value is 1.08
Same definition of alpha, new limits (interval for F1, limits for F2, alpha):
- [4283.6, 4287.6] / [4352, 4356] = 0.91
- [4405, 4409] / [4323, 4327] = 0.81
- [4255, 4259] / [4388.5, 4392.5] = 1.20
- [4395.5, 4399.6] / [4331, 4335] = 0.86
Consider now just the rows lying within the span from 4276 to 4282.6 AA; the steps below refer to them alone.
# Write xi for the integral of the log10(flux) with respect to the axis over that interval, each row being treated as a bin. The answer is -0.60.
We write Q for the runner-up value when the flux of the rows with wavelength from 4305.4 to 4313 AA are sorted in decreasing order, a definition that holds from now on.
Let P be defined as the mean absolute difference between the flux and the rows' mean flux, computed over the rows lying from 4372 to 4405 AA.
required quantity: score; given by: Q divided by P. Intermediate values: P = 0.098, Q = 0.929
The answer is 9.5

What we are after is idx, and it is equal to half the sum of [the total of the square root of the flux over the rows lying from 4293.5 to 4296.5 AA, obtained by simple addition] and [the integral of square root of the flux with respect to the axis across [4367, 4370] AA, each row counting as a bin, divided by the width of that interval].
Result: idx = 1.826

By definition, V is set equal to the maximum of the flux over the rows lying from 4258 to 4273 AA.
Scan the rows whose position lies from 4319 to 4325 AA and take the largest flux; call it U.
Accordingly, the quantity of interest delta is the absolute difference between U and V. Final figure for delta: 0.18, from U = 0.989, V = 1.17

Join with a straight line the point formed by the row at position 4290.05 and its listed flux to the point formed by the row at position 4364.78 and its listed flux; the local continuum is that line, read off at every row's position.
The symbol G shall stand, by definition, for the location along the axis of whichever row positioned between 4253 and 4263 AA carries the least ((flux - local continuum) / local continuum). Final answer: 4260.52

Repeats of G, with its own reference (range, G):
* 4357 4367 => 4366.79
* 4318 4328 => 4326.76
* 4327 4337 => 4334.74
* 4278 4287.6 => 4280.19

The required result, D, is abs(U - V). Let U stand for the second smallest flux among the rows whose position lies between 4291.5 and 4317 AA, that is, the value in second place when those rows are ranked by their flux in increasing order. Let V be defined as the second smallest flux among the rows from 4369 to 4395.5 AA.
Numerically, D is 0.190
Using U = 0.545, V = 0.735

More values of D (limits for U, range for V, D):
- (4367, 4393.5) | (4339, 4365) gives 0.051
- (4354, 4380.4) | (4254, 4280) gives 0.092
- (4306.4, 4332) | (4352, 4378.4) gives 0.085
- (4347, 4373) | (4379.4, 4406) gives 0.052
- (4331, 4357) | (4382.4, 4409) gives 0.056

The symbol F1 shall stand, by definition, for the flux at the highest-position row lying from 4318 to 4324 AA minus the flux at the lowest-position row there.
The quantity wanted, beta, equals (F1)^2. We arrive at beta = 0.15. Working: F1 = -0.4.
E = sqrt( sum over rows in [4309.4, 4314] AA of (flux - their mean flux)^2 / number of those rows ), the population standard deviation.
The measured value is 0.131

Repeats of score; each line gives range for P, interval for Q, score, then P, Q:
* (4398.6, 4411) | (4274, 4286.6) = 12.9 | 0.079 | 1.02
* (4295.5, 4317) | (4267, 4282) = 10.0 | 0.099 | 0.989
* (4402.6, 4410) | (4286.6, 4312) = 12.0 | 0.083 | 1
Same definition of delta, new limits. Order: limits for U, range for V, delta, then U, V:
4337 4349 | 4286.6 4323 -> 0.11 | 1.04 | 1.15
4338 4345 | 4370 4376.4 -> 0.12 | 0.904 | 1.02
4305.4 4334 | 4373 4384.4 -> 0.19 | 1.15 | 1.34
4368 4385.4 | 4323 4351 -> 0.20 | 1.34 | 1.14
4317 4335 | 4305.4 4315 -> 0.15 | 1.15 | 1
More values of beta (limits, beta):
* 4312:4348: 0.12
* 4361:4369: 0.03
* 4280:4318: 0.00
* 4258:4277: 0.00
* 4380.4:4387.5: 0.20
